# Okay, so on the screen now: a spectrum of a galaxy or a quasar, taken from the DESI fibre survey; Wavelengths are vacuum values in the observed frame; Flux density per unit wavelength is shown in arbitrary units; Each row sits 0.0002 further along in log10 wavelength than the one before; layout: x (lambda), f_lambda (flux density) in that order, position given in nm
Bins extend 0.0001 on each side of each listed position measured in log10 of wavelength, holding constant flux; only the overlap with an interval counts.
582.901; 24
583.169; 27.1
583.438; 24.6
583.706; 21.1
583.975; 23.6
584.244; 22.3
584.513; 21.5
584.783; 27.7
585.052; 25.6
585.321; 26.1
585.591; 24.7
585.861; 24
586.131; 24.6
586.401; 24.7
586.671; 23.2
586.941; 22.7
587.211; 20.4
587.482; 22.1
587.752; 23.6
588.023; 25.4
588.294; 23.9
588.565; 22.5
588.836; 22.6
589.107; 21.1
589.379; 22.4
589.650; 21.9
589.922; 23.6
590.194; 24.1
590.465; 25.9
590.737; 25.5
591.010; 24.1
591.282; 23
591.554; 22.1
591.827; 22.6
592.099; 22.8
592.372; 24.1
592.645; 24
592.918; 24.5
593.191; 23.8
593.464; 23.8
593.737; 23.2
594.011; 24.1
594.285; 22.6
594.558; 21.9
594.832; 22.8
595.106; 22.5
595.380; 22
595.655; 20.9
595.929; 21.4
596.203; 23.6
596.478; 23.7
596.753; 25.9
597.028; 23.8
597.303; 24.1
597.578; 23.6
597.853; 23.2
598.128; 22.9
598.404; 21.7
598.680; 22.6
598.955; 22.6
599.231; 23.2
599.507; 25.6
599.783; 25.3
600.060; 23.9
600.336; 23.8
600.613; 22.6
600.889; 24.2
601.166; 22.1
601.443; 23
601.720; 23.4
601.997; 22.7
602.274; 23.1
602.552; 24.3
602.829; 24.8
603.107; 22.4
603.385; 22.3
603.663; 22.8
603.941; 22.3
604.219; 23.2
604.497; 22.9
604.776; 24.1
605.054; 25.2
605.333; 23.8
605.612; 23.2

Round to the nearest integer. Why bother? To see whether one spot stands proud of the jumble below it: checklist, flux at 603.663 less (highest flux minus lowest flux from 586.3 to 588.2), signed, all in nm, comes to 18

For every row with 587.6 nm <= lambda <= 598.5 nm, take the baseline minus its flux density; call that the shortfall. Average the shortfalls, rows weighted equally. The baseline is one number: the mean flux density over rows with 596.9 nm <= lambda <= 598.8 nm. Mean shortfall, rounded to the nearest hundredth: -0.15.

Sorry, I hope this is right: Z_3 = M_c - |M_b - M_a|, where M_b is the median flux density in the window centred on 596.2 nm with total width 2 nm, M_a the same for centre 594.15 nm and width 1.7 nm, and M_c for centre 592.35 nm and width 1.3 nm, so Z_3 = 23.4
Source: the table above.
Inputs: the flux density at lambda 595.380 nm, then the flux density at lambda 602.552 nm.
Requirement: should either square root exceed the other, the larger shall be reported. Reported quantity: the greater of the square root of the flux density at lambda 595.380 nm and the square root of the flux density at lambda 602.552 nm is 4.93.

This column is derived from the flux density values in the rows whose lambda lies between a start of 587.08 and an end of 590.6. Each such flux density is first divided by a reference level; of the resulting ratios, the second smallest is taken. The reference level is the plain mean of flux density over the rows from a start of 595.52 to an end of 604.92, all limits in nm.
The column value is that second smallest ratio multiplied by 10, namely 9.1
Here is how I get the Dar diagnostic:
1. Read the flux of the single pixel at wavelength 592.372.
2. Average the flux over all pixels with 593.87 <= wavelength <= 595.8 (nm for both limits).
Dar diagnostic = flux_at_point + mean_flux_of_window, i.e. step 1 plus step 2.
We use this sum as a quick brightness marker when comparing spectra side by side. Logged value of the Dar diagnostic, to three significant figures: 46.5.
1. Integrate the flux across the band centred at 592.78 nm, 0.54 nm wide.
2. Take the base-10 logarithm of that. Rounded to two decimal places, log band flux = 1.12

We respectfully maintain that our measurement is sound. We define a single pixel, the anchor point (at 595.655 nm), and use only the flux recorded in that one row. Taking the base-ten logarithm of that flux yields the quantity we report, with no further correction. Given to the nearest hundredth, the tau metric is 1.32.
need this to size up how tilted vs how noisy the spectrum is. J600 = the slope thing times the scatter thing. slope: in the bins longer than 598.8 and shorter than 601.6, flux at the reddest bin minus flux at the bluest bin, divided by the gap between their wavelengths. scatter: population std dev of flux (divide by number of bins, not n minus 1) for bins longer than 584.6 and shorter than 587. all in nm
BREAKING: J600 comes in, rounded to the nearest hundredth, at 0.23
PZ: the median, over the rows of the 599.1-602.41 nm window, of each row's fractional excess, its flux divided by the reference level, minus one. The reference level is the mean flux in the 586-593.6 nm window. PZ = 0.00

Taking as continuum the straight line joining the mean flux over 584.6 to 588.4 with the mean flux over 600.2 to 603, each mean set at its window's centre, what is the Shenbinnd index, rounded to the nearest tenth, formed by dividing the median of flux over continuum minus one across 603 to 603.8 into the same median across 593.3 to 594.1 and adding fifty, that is 50.0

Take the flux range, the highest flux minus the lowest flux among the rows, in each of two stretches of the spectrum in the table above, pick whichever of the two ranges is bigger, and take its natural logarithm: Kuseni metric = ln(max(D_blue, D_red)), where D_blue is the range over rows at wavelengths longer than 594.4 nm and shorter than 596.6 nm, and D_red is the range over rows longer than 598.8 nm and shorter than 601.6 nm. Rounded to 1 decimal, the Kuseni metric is 1.3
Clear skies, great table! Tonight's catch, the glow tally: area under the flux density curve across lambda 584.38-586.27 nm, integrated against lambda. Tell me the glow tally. 47.0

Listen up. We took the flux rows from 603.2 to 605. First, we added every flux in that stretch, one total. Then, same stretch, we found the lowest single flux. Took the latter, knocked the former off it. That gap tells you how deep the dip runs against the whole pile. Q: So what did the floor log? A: -115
